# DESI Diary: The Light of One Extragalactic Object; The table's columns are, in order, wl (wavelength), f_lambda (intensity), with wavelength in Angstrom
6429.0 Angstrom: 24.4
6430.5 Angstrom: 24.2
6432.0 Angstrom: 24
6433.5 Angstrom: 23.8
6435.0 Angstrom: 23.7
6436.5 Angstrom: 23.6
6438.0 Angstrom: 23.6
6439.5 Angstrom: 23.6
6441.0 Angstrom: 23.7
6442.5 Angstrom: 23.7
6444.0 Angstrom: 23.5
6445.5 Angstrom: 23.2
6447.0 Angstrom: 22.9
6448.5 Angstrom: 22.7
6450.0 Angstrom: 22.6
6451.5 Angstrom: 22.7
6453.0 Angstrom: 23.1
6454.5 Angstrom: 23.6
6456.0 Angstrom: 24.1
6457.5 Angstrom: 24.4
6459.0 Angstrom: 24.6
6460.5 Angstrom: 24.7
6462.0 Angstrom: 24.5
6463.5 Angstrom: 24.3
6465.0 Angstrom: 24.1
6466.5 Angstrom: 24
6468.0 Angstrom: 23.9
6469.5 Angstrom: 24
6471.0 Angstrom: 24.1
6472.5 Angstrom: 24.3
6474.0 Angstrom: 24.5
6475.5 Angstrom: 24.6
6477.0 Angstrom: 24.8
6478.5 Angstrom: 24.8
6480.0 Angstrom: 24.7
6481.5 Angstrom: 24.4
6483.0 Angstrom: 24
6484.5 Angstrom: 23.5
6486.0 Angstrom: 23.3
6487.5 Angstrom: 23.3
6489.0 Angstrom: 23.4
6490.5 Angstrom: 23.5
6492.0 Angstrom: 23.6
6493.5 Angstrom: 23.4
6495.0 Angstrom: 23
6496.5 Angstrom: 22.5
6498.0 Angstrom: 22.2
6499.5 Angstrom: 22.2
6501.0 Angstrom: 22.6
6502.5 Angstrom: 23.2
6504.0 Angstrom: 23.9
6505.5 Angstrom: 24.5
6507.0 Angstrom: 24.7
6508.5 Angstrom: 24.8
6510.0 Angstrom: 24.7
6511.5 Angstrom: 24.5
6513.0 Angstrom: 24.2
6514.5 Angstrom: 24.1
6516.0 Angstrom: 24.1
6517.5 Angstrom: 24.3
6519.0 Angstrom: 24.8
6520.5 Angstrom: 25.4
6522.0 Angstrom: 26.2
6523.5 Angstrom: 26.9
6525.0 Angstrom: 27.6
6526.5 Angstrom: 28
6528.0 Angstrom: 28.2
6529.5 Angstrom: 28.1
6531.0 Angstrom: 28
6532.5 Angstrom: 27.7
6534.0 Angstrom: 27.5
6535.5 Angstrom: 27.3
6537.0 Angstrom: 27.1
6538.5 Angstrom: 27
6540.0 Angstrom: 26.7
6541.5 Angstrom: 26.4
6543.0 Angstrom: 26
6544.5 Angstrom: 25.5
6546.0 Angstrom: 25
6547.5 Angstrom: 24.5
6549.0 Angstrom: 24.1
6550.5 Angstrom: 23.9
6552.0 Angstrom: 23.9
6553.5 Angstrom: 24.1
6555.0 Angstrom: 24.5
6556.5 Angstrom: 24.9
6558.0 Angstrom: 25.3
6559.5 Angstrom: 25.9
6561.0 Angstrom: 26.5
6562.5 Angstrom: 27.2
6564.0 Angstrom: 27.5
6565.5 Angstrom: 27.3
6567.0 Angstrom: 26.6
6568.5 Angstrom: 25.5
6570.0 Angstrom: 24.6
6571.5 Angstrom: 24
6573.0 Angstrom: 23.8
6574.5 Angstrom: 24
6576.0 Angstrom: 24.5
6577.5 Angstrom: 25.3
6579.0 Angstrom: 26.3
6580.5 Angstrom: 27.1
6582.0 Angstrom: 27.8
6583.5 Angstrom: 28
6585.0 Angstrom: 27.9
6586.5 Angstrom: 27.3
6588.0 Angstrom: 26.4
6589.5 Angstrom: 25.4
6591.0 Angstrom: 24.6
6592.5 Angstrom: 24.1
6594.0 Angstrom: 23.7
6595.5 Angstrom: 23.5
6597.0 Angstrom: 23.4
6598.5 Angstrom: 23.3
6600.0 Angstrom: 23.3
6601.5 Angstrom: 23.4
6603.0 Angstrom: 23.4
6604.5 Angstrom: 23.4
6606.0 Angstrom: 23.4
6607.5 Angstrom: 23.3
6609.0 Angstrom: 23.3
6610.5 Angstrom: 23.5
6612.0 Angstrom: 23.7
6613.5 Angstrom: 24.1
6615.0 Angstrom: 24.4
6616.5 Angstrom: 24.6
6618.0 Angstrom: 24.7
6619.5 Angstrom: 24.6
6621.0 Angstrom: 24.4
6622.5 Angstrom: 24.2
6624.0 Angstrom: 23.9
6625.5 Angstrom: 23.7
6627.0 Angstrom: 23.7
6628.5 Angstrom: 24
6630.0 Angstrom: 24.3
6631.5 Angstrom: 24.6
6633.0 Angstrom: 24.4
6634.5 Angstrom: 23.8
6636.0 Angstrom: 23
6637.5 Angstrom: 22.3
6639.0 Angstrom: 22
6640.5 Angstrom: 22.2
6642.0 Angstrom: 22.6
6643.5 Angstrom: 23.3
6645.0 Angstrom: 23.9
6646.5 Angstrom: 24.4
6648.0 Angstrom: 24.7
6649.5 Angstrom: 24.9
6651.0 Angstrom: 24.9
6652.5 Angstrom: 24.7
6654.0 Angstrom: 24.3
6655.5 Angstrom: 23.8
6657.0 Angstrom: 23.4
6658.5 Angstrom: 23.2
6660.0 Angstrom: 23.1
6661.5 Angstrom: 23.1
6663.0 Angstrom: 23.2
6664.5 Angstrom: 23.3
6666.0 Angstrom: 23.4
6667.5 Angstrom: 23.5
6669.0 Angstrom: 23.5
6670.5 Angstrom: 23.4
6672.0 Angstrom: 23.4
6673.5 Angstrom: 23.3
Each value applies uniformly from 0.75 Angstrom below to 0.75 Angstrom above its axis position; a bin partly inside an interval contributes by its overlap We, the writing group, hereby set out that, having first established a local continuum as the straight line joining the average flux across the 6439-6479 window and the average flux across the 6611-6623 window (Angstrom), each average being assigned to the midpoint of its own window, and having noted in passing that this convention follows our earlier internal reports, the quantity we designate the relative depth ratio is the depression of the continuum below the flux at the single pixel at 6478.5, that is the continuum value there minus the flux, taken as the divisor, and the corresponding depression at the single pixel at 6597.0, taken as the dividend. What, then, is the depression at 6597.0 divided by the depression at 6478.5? -1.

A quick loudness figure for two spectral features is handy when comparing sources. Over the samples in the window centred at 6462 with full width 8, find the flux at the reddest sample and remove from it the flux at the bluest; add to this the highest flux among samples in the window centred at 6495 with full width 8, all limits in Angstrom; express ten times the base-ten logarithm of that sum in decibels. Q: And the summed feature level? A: 13.6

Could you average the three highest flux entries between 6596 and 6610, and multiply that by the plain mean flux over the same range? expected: 547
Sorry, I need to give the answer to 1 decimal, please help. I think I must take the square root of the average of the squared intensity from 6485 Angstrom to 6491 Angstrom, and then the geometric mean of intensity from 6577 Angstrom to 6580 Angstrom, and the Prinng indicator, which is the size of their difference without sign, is 2.4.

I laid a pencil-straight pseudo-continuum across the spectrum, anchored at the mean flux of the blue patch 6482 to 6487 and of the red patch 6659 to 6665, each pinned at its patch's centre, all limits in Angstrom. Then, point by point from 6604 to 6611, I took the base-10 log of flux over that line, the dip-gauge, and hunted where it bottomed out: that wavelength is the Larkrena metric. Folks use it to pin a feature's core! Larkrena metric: 6607.5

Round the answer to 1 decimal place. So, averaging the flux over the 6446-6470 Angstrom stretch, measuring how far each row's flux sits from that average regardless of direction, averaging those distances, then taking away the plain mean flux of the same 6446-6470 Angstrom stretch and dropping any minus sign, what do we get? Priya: 23.1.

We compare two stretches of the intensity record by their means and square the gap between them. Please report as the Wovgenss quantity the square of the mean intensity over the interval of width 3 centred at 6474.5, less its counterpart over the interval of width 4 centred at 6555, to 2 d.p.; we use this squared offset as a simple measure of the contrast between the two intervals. 0.00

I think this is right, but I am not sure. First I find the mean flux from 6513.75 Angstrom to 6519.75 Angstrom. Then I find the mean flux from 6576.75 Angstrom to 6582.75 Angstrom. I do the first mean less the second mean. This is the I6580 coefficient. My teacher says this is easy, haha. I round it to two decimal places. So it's -2.30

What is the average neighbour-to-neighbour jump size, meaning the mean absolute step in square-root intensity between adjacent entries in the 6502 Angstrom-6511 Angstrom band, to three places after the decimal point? 0.035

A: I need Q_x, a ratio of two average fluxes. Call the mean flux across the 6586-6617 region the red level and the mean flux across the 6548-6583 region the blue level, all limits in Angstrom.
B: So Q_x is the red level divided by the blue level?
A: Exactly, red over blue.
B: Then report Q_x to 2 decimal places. 0.95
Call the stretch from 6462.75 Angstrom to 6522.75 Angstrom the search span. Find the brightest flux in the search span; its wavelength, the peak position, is 6522.0 Angstrom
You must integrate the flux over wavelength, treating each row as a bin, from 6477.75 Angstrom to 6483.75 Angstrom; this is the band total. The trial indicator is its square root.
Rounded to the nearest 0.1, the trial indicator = 12.1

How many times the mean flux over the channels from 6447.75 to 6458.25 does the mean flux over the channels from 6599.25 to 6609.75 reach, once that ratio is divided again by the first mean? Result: 0.043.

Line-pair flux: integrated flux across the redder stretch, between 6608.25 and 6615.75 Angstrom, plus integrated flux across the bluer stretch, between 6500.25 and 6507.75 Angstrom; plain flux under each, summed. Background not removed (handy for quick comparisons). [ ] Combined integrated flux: 357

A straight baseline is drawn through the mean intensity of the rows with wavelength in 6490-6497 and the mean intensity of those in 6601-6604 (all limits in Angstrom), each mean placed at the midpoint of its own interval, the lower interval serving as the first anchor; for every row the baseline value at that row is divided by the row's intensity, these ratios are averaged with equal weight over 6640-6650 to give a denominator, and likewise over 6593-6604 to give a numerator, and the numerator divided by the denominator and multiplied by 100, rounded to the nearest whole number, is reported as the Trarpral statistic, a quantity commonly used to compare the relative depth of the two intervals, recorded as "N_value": 101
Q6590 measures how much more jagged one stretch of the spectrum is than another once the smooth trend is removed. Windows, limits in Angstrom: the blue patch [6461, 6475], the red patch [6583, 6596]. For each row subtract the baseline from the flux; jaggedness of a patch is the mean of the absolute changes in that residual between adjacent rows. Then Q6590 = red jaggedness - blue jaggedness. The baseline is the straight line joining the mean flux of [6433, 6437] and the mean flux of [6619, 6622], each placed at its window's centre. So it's 0.42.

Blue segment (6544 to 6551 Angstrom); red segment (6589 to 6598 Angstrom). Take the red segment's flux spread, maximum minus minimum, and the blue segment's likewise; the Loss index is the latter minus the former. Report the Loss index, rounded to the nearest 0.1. -0.4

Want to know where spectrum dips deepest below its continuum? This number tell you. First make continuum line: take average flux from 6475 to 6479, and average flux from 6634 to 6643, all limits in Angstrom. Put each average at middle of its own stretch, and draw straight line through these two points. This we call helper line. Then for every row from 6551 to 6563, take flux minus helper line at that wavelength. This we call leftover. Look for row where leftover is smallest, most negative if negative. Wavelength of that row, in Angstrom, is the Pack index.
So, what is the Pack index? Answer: 6552.0 Angstrom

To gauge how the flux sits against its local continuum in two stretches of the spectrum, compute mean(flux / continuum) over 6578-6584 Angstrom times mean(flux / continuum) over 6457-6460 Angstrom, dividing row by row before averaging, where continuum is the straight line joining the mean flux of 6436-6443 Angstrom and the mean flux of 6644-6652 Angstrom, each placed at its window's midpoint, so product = 1.16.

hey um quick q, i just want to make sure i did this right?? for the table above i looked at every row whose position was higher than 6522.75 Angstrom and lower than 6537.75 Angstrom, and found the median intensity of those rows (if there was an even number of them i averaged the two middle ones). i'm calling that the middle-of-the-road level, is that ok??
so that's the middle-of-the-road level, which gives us 27.65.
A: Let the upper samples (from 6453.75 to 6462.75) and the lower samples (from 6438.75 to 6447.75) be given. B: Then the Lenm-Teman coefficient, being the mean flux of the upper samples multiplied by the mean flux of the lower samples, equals 570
